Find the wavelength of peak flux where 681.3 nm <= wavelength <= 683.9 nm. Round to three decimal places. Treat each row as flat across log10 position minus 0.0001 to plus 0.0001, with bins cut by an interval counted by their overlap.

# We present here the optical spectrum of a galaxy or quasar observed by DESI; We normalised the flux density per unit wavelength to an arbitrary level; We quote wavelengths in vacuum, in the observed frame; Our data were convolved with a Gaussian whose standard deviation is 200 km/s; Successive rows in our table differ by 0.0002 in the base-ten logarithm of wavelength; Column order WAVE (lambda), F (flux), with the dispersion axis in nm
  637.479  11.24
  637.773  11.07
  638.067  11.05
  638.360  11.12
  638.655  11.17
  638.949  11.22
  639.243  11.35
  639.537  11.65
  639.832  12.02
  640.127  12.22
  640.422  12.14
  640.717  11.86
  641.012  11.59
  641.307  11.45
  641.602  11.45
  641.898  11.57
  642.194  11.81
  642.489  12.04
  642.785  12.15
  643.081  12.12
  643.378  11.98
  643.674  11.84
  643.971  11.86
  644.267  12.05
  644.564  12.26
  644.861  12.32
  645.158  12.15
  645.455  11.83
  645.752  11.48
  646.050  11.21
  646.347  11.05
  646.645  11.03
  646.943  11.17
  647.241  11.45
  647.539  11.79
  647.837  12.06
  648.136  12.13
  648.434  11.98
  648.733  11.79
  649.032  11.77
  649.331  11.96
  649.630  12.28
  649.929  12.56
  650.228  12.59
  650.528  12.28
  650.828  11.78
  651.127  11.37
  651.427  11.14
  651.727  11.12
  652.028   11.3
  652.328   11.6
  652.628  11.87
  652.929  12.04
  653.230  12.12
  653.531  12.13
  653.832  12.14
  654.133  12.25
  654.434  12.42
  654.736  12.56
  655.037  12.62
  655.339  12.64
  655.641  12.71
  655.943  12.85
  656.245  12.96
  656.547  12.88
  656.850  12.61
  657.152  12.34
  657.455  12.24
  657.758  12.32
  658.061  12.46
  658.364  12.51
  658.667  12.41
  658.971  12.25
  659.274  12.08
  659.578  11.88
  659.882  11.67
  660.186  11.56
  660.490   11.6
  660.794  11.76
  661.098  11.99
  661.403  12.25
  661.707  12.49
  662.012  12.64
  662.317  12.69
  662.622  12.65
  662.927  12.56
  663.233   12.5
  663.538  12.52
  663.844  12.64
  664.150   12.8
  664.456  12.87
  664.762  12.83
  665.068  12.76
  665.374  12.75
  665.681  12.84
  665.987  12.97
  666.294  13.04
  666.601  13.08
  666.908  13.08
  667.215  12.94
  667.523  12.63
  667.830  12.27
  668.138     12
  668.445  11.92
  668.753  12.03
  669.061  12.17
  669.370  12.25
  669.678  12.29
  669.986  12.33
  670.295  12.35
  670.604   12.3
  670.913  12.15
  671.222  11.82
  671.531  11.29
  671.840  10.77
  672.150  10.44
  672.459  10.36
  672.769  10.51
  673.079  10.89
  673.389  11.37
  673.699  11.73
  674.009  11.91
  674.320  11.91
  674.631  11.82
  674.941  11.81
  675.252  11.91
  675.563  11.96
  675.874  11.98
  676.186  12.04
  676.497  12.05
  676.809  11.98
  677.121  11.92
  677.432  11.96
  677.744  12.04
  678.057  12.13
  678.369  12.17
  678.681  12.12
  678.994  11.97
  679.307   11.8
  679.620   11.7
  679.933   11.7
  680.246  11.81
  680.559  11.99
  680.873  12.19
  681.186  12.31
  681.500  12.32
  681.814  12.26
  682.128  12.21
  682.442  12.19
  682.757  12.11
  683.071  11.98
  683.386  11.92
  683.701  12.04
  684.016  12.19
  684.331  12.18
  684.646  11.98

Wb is 681.500 nm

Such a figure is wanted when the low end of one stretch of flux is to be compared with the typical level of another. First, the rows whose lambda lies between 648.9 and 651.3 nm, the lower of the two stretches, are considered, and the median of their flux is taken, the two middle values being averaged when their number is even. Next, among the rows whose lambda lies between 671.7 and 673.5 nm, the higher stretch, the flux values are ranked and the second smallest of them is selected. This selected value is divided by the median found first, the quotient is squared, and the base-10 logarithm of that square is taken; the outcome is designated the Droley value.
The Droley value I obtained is -0.130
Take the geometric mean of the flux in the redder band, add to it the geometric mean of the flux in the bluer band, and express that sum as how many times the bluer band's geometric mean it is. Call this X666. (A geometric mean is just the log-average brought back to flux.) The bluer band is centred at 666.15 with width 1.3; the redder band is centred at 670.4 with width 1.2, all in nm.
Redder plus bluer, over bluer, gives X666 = 1.95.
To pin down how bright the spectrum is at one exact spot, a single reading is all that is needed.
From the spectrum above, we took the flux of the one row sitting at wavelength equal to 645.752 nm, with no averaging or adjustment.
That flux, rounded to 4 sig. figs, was 11.48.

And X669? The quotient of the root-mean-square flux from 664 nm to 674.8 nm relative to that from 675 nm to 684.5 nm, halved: 0.504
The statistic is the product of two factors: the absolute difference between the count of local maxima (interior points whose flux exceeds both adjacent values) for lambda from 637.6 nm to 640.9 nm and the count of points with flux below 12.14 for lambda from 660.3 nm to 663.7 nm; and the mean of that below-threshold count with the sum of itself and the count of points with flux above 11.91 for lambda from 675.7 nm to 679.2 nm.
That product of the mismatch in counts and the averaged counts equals 17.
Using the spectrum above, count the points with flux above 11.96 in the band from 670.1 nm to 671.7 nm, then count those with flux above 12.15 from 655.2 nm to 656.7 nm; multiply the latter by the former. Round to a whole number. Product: 15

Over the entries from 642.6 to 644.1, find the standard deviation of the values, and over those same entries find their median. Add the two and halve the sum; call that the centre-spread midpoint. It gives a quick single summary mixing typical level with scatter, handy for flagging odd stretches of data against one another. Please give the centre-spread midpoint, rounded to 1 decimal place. 6.1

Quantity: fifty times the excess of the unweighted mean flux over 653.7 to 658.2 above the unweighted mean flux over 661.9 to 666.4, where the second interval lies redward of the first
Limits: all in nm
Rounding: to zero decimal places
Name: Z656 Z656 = -10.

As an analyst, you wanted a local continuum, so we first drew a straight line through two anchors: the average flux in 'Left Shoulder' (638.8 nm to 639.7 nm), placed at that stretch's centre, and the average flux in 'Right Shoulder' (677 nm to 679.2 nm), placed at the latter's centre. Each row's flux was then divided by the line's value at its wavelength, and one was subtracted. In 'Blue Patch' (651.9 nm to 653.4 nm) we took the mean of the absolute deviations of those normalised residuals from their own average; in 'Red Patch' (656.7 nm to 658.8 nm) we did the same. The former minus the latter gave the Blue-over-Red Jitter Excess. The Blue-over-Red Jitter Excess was 0.014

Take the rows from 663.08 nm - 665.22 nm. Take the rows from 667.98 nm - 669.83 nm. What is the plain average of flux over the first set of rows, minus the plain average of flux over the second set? 0.6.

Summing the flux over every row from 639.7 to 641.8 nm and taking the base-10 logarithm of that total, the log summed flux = 1.92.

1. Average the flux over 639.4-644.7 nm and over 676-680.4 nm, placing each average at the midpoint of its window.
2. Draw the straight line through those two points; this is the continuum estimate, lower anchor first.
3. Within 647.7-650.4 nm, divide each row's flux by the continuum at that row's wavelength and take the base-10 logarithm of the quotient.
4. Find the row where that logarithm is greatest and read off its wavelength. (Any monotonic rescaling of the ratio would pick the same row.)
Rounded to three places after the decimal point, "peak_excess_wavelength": 650.228 nm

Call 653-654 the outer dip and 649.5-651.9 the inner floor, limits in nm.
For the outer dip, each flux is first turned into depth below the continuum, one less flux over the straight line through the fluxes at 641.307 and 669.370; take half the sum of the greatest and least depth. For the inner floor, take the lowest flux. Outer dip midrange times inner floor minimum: -0.31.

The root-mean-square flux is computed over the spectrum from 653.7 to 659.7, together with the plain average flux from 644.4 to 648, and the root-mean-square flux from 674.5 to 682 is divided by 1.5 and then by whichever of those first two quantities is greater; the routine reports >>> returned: 0.64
